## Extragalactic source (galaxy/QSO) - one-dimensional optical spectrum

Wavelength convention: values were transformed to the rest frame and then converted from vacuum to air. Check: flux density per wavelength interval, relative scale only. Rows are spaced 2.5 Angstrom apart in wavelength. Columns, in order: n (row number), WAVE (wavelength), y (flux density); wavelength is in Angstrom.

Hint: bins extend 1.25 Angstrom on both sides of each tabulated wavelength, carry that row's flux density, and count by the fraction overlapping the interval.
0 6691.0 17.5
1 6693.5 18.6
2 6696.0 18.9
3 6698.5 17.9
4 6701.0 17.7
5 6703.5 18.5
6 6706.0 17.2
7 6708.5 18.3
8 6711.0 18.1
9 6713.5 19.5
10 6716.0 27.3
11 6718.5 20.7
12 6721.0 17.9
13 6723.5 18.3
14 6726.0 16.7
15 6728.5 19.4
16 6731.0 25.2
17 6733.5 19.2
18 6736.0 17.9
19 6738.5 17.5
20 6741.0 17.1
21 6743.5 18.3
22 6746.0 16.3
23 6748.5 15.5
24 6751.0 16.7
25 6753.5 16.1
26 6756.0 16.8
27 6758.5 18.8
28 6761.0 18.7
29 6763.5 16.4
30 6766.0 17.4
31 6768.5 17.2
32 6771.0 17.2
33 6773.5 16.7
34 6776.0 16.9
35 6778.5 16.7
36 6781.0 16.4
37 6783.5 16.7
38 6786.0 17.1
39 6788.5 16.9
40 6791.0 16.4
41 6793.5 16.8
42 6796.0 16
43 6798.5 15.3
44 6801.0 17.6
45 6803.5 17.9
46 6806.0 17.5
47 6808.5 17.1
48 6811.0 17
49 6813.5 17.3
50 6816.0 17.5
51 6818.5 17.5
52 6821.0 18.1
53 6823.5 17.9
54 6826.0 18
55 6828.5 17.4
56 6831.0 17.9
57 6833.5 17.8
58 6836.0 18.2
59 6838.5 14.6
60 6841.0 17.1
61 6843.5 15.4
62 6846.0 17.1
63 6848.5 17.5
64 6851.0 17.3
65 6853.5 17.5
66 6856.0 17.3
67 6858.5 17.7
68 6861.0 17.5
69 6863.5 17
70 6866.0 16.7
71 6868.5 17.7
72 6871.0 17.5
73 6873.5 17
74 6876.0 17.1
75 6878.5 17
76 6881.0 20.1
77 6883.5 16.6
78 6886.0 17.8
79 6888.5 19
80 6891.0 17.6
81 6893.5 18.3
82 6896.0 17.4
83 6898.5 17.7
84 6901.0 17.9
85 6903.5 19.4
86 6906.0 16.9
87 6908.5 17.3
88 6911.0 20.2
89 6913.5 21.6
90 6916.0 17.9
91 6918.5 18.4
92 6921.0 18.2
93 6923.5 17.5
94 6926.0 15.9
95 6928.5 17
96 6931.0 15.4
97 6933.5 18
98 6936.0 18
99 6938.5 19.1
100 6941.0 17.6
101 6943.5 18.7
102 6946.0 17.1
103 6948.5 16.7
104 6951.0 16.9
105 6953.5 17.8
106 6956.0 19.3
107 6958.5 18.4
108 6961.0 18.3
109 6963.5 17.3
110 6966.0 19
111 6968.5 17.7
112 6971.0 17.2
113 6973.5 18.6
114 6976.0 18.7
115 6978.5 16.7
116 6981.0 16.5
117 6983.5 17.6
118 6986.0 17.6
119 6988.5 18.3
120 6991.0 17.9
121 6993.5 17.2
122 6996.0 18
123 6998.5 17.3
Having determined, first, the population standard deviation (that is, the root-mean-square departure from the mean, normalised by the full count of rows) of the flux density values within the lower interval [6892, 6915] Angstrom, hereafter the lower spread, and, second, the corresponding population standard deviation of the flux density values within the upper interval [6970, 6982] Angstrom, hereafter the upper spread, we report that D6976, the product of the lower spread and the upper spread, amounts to 1.4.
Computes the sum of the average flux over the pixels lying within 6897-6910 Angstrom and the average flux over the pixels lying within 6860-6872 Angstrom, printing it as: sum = 35.1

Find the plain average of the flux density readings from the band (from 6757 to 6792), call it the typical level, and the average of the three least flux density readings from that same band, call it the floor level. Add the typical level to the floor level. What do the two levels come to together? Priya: 33.5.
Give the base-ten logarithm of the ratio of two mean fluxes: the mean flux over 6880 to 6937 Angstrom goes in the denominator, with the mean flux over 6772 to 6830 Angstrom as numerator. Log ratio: -0.02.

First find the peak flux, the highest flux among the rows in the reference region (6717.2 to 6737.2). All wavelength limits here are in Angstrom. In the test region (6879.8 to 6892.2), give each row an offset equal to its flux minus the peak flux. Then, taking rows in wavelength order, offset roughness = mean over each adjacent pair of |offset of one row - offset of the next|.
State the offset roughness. 1.8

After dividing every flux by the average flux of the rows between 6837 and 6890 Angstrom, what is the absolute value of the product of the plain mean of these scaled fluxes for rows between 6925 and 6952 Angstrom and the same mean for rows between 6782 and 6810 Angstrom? 0.98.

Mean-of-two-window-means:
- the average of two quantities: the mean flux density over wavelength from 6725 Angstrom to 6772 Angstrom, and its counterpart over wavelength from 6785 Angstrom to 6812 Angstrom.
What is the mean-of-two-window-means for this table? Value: 17.3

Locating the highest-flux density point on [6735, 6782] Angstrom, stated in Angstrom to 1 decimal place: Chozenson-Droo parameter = 6758.5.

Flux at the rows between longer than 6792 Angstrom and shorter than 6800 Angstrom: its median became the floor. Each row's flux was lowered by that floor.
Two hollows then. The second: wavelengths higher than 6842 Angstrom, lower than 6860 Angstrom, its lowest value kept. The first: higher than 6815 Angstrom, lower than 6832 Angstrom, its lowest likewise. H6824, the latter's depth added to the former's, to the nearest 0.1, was 0.8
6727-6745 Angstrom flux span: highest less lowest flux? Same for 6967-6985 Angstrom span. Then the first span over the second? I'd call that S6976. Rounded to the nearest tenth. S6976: 3.7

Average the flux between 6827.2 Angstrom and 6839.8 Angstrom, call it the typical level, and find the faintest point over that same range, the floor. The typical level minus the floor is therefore 2.6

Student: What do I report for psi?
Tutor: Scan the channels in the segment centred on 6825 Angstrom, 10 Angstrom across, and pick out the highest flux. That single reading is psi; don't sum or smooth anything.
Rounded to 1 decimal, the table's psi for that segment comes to 18.1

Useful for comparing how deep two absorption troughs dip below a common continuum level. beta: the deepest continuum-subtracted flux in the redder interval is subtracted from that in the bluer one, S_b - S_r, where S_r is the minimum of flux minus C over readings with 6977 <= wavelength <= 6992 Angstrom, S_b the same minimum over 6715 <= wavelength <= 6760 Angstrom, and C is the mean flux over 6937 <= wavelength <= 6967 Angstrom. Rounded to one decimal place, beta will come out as -1.0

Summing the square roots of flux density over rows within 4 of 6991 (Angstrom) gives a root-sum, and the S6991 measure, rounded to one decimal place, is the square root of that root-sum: 3.6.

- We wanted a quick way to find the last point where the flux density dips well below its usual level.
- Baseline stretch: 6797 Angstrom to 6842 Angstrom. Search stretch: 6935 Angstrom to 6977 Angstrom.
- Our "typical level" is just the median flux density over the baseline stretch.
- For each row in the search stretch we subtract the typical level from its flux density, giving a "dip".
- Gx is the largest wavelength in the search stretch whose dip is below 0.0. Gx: 6971.0 Angstrom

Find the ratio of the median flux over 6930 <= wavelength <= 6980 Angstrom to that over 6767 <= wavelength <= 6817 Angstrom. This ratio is 1.06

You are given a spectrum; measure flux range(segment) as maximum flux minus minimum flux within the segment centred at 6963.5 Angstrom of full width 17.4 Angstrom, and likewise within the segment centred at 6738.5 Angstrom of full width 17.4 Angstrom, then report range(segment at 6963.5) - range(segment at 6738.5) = -6.8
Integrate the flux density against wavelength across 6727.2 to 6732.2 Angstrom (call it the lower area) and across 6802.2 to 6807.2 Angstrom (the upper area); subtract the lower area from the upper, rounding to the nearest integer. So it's -23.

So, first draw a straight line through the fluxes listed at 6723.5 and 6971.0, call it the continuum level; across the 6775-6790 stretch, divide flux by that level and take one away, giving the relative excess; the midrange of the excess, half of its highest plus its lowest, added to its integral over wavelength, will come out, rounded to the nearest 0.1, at -1.1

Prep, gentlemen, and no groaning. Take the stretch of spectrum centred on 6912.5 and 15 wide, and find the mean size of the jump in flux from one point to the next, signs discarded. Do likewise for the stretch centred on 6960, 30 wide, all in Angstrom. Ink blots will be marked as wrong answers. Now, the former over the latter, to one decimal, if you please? 2.0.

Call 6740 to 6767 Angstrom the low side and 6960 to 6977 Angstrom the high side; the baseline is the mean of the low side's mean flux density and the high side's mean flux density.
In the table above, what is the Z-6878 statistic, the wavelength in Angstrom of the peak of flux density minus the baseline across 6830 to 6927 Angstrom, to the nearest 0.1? 6913.5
